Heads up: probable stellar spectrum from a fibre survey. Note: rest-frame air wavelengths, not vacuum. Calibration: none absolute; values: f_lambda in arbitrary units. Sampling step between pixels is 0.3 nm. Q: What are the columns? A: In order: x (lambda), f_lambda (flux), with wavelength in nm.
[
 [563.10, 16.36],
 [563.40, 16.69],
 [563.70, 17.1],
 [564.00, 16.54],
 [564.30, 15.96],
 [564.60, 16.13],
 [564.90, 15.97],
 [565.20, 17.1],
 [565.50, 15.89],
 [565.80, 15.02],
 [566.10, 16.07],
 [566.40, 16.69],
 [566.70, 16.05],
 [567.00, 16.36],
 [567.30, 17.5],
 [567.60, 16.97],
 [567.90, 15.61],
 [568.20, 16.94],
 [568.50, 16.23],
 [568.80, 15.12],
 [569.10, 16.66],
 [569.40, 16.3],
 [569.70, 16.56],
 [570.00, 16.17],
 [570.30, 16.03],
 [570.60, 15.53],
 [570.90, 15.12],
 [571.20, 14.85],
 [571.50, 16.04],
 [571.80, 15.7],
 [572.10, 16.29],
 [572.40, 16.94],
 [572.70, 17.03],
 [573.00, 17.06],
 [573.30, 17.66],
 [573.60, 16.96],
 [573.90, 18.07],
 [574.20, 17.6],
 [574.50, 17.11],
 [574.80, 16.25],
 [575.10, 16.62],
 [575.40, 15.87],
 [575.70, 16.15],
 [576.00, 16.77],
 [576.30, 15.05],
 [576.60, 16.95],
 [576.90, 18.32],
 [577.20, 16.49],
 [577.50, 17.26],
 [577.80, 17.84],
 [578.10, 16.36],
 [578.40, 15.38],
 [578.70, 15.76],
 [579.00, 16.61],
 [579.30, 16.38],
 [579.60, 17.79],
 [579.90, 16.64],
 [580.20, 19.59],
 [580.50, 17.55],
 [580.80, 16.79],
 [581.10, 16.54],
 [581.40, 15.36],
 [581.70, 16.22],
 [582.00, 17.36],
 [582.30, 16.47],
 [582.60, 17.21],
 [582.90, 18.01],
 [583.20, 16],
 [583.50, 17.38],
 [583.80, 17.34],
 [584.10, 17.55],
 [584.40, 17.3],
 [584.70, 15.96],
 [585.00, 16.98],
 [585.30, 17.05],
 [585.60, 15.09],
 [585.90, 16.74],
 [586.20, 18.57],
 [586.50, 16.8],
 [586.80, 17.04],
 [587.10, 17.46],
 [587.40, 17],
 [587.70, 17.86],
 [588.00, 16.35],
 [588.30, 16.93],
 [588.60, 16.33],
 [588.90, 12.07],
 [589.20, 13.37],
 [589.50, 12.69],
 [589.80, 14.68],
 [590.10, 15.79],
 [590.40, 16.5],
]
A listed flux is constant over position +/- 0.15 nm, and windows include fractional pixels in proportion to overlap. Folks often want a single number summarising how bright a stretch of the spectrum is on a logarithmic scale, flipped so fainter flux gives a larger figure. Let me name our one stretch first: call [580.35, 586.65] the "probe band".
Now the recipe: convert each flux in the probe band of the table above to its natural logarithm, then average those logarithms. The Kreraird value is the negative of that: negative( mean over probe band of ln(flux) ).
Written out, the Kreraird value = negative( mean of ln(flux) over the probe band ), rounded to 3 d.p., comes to -2.824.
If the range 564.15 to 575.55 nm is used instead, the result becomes -2.794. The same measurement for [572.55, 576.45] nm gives -2.819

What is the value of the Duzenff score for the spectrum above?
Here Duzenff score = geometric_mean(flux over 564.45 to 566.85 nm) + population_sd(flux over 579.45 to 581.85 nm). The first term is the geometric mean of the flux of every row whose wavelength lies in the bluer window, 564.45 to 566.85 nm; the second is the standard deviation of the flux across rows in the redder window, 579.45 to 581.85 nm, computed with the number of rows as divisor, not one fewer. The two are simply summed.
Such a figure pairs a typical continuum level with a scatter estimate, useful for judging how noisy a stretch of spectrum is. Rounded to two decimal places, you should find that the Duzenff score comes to 17.29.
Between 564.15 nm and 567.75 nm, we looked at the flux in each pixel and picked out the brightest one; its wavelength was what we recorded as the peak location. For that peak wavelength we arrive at 567.30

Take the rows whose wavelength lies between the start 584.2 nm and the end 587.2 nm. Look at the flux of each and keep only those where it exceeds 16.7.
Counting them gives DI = 8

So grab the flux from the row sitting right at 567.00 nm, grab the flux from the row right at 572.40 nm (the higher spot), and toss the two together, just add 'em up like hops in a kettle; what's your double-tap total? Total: 33.3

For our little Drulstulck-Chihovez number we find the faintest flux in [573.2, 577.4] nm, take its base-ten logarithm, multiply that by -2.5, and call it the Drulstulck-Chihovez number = -2.94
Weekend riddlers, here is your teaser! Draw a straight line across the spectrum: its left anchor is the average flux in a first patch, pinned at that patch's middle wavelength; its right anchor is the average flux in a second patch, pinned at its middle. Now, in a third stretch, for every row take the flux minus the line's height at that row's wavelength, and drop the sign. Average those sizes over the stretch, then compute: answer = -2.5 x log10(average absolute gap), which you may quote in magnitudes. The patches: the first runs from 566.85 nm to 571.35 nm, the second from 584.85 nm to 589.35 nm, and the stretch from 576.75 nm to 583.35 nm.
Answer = 0.15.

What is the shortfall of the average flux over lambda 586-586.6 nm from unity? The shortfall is -16.7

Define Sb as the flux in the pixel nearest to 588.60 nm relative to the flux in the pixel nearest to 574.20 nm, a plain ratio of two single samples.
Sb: 0.93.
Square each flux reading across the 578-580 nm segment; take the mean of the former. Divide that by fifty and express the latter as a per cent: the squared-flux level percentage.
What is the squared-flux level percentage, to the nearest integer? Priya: 540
